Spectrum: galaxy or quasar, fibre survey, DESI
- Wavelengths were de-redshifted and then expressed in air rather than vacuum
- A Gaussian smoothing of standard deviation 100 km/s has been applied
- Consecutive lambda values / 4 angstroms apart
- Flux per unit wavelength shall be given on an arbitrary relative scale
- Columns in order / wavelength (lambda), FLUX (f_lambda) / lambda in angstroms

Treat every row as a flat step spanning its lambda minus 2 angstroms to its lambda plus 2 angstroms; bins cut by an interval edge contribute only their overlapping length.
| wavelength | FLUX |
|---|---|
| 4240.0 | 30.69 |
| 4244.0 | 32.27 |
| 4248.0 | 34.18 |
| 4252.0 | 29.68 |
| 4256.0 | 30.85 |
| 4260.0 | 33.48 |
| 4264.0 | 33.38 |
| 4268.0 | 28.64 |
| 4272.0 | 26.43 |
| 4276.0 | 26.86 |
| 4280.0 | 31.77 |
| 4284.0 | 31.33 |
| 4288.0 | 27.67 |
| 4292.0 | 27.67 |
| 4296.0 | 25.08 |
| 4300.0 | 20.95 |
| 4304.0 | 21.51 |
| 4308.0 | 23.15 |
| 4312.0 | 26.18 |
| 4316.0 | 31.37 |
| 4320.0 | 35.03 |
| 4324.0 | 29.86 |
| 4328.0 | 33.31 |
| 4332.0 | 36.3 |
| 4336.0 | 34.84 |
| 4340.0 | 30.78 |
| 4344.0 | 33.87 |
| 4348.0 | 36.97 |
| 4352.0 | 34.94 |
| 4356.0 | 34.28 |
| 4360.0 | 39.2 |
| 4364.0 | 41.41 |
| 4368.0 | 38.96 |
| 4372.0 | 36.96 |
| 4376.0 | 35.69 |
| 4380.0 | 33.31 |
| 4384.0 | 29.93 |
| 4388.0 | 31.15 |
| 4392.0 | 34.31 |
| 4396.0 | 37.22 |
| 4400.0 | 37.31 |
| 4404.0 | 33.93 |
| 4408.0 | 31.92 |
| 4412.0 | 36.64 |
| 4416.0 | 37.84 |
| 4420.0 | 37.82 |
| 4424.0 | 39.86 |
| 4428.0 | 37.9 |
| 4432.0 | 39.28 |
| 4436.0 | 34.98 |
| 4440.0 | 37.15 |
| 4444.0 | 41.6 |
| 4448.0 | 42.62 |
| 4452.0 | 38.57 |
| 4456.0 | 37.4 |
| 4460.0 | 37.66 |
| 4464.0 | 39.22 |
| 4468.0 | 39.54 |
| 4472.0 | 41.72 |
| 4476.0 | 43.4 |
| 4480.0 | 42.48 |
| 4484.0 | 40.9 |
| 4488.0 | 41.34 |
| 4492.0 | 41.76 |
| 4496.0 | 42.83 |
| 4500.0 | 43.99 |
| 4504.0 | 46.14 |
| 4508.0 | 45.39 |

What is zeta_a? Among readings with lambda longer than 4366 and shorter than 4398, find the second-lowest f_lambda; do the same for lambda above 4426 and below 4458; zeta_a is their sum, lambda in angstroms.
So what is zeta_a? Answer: 68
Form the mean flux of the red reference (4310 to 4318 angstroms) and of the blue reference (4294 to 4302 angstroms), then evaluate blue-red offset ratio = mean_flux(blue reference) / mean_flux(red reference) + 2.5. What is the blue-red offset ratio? 3.30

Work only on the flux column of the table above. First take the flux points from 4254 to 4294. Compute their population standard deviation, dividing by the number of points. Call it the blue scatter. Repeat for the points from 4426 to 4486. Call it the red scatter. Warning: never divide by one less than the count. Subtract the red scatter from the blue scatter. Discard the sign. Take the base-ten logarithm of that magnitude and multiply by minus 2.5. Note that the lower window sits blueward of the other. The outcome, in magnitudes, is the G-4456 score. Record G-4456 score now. 1.8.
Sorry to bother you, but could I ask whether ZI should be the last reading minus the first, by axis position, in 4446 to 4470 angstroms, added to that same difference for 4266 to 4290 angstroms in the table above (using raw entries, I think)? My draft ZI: -4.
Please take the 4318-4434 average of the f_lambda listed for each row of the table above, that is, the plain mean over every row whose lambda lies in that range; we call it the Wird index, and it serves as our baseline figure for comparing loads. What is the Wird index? 36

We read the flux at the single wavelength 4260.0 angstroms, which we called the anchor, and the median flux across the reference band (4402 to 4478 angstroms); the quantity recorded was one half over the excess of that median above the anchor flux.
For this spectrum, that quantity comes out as 0.11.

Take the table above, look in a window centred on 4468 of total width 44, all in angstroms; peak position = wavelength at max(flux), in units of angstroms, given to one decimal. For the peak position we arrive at 4476.0 angstroms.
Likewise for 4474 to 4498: 4476.0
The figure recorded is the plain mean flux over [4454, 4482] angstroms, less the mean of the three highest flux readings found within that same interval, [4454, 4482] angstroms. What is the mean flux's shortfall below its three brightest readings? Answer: -2.3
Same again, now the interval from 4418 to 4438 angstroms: -1.0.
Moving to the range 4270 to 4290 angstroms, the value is -1.4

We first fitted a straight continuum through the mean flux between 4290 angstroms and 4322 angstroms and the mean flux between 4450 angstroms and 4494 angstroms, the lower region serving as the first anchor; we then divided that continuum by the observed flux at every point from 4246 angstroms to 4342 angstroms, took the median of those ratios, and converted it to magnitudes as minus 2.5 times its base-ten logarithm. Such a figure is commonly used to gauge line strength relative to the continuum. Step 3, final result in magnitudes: 0.17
